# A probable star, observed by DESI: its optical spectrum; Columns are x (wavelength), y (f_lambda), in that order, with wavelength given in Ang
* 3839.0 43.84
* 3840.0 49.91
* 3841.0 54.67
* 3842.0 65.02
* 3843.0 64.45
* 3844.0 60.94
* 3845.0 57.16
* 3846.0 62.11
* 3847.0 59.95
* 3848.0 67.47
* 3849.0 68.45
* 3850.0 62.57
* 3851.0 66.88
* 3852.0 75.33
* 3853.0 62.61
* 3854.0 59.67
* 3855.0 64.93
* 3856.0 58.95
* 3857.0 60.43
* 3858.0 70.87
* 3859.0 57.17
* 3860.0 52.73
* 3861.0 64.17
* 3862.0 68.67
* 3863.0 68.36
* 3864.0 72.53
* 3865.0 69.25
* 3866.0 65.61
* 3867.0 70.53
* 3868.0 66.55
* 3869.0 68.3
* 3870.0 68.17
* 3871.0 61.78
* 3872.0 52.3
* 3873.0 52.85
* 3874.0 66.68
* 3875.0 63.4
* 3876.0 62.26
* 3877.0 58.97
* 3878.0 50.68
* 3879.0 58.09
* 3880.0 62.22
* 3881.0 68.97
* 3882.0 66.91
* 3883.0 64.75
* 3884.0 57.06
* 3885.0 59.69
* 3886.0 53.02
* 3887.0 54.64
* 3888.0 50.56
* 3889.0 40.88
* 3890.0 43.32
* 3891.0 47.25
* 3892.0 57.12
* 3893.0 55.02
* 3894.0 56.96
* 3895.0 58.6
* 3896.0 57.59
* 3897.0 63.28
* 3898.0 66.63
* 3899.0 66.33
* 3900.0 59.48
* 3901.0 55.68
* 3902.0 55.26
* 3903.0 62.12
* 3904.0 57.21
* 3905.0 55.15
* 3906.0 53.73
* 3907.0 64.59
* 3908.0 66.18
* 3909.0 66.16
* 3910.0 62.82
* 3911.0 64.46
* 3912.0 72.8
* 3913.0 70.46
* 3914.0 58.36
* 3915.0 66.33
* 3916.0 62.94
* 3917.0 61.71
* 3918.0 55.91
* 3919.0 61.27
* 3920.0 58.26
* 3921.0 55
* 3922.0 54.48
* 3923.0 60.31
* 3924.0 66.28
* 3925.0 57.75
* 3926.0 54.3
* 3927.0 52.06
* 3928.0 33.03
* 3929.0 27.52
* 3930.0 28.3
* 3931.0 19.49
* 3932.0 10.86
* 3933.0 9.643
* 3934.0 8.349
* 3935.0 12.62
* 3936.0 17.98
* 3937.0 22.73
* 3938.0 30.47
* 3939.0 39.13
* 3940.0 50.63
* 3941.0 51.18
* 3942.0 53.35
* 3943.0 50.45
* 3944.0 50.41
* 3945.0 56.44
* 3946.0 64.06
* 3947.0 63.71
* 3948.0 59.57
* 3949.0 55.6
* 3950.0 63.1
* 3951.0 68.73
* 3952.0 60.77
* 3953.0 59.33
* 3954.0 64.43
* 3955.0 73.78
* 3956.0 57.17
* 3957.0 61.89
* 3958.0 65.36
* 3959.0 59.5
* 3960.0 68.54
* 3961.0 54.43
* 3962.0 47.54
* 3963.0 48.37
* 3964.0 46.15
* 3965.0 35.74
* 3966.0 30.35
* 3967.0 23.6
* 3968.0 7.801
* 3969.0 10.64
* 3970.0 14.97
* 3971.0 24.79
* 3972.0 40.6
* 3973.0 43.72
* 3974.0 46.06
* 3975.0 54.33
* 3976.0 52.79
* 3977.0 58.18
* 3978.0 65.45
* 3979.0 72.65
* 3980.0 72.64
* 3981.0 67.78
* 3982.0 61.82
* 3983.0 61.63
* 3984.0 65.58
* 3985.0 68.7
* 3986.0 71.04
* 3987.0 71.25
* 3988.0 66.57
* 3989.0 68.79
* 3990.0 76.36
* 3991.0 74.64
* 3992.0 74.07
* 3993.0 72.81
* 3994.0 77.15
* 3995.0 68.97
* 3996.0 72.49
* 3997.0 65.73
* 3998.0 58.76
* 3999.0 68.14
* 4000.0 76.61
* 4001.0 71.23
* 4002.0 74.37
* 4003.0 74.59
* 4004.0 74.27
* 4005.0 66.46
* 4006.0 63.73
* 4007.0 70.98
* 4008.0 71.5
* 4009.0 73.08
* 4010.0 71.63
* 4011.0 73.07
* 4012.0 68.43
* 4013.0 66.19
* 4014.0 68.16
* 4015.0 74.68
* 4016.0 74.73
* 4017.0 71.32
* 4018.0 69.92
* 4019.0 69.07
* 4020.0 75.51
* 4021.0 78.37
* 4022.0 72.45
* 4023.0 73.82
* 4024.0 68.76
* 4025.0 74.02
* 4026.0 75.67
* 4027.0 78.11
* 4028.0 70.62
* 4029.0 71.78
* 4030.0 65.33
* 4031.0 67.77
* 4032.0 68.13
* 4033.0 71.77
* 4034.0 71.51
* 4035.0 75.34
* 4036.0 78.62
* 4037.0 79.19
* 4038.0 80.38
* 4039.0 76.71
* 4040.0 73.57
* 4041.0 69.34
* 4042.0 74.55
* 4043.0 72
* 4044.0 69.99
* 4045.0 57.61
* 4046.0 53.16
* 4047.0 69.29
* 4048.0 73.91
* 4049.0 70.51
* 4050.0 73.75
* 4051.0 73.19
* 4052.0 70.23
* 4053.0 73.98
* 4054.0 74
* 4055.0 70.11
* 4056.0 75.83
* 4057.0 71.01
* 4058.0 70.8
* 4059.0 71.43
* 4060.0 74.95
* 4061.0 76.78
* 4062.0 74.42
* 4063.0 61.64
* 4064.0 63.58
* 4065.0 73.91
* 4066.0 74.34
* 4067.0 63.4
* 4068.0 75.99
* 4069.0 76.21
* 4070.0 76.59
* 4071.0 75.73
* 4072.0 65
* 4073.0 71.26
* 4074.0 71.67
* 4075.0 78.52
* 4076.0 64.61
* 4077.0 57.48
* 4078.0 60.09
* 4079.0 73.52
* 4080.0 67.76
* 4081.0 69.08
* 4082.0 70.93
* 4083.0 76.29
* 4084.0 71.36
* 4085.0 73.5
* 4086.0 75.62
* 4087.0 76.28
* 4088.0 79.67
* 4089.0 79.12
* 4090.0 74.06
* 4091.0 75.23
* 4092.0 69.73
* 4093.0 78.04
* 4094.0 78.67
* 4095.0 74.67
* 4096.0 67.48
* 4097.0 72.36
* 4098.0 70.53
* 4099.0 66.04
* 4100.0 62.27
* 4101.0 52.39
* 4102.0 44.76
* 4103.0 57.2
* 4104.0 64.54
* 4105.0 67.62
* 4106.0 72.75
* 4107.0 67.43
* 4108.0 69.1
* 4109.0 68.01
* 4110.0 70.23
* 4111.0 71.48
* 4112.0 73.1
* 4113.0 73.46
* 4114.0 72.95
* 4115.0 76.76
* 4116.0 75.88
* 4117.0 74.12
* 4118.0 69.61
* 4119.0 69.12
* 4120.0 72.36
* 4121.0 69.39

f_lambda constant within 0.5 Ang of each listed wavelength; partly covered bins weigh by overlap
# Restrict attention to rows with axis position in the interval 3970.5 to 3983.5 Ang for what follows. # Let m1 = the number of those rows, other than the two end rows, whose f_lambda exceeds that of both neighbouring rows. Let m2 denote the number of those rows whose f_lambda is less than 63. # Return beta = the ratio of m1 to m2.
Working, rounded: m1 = 2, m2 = 9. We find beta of 0.2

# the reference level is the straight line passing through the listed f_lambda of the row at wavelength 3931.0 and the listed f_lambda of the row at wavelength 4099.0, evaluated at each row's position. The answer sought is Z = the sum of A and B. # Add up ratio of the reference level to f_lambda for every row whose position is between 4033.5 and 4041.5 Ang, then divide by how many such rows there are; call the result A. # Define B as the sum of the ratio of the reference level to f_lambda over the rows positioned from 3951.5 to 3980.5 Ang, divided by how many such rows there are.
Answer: 1.49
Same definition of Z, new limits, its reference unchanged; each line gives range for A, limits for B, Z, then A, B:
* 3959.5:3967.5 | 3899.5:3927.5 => 0.96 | 0.72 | 0.2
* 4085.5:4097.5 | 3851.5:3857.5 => 0.83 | 0.85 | 0.0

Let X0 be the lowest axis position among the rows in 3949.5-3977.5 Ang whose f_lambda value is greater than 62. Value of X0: 3950.0 Ang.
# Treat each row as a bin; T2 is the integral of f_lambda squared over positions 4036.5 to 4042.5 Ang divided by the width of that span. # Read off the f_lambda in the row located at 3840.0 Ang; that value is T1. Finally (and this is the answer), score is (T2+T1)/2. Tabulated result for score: 2891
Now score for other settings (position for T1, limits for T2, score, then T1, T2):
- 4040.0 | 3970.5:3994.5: 2098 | 73.57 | 4122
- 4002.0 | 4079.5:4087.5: 2678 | 74.37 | 5281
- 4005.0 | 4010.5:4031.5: 2617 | 66.46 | 5168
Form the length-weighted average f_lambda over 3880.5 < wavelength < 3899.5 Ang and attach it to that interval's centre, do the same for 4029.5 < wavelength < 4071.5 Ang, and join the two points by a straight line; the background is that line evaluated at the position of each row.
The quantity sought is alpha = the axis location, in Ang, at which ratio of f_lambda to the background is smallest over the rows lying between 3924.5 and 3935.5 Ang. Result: 3934.0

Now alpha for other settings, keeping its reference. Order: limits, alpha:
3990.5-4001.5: 3998.0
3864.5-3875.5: 3872.0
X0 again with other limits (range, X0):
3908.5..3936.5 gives 3909.0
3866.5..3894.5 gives 3867.0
